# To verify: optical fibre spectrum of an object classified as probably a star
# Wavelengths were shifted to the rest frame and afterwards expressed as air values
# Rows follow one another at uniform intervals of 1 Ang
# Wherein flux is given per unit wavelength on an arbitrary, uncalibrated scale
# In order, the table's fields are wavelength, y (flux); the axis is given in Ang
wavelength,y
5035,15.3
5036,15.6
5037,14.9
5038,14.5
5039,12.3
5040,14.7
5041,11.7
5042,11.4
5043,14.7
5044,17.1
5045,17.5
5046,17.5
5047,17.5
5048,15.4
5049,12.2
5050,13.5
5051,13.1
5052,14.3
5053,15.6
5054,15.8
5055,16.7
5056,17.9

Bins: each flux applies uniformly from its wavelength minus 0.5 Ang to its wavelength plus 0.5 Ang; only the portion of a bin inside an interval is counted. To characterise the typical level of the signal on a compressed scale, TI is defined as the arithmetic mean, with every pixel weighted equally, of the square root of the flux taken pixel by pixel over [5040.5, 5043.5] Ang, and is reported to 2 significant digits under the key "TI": 3.5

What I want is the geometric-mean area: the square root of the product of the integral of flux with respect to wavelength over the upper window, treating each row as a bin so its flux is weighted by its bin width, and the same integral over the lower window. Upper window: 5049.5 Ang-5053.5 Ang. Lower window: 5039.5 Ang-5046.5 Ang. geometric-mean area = 77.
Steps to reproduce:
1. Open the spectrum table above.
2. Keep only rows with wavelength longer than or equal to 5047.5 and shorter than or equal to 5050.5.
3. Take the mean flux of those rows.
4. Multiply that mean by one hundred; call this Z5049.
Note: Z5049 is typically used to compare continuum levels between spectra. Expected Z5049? 1370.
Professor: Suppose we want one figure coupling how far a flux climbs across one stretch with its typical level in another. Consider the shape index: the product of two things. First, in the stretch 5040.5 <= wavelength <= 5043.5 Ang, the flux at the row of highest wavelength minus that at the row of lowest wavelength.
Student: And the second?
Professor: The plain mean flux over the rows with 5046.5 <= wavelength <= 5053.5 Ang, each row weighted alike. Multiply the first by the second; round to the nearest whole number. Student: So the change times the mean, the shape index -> 44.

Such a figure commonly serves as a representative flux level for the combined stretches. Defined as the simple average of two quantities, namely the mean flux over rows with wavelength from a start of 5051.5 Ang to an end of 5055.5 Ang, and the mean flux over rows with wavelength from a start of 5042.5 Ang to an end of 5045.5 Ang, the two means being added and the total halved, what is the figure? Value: 16.0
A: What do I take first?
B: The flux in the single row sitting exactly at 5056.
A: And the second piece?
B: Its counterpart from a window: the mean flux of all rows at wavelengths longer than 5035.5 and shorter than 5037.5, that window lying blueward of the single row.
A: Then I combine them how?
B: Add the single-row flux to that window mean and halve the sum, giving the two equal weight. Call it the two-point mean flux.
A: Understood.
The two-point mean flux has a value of 16.6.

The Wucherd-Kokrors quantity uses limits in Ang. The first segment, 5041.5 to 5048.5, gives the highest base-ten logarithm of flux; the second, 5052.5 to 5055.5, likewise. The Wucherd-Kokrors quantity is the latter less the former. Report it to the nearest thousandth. -0.020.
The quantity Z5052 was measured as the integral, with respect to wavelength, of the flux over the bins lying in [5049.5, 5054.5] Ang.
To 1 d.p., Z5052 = 72.3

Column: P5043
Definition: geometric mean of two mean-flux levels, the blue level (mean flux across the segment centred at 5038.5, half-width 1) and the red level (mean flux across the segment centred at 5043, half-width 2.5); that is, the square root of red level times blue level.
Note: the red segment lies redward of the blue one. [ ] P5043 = 13.9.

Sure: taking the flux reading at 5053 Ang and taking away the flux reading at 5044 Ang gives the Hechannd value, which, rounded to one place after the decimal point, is -1.5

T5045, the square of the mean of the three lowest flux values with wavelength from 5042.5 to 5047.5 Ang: 270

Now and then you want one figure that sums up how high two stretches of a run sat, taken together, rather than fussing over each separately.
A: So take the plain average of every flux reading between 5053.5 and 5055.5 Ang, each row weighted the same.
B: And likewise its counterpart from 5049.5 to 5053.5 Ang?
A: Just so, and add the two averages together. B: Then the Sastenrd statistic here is 30.4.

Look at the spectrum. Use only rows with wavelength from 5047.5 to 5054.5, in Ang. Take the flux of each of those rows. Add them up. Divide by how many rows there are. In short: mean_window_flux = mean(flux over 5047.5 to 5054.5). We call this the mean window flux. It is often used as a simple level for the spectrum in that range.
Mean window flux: 14.3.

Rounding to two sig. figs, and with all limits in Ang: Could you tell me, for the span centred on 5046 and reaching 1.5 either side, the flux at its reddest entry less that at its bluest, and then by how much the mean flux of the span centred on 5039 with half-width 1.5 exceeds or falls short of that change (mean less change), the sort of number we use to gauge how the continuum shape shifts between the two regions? 14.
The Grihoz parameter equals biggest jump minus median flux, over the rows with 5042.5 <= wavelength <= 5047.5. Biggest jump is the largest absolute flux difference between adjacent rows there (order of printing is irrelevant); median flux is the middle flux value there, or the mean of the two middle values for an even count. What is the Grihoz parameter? -15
